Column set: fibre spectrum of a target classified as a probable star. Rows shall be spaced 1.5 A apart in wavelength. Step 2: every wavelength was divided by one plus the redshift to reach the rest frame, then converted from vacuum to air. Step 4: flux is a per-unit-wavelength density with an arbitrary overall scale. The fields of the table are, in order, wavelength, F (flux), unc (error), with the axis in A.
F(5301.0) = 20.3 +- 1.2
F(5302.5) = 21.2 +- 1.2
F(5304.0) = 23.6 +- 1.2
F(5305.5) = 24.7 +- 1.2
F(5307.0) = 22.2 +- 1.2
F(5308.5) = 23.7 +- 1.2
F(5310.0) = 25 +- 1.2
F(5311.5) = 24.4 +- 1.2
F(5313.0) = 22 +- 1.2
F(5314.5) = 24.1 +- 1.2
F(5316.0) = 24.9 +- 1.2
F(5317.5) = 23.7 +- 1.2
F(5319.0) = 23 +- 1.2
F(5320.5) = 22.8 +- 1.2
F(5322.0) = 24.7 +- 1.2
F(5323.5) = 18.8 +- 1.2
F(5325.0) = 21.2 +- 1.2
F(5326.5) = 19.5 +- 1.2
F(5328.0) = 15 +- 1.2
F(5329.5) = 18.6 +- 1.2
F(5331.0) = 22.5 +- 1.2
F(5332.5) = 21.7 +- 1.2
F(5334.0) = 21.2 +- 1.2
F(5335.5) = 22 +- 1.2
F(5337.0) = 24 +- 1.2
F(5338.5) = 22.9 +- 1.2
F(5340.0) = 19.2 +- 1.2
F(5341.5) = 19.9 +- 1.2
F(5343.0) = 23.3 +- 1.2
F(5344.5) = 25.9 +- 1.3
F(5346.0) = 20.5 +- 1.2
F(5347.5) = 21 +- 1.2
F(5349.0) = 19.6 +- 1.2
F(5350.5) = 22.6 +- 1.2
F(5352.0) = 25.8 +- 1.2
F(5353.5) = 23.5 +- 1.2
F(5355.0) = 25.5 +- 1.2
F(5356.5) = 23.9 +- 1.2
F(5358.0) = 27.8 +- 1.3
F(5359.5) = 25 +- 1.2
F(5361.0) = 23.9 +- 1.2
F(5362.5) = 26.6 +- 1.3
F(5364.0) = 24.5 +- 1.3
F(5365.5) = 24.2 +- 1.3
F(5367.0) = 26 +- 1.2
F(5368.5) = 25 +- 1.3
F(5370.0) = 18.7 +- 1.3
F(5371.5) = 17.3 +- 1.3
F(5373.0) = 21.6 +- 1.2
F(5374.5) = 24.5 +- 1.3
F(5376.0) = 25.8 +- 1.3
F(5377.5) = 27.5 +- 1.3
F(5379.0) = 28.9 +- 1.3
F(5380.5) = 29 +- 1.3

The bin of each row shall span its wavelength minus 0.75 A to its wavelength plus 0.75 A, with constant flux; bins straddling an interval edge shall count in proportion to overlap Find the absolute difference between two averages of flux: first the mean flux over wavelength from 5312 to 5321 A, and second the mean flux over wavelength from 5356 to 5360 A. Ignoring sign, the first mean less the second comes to 2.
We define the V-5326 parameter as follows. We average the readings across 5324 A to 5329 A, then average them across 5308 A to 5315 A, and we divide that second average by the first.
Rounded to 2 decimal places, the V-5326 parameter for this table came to 1.28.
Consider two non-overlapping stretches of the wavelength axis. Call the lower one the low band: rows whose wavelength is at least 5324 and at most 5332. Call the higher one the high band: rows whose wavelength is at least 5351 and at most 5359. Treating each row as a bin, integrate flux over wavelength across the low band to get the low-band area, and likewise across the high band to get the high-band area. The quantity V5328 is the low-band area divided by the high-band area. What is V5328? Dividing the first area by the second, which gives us 0.77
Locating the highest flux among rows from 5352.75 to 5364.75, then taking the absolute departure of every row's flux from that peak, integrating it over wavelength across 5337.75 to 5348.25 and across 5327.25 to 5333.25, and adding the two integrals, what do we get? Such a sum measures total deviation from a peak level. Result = 113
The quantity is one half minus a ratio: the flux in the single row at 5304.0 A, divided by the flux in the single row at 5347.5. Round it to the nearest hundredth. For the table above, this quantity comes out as -0.62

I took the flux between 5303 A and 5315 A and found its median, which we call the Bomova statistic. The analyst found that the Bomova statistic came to 23.9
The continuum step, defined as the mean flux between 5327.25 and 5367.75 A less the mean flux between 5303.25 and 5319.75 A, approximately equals -0.9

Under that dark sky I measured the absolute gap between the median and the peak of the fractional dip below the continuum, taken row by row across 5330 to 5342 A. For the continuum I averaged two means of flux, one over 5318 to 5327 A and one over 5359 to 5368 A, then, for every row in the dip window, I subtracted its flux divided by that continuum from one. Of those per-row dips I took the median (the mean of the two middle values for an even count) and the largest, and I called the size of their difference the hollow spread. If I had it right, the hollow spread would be 0.11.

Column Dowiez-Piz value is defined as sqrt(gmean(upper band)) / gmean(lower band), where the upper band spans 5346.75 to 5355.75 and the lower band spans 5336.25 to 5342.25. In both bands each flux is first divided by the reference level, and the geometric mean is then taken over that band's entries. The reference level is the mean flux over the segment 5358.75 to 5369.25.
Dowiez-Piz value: 1.12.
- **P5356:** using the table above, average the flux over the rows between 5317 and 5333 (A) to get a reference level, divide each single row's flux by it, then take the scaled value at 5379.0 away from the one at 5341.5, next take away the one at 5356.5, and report -1.6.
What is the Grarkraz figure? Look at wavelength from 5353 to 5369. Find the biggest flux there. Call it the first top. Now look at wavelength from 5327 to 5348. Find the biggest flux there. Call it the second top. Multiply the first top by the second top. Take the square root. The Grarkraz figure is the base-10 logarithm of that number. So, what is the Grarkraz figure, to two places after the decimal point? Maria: 1.43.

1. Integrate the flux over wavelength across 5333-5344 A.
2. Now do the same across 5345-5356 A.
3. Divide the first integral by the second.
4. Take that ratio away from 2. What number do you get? 1.04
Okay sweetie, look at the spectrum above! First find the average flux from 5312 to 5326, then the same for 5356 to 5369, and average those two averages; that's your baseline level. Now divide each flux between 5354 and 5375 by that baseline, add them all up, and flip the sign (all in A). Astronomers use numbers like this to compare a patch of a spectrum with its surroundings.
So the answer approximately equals -13.9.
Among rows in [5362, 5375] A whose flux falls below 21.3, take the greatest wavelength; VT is 5371.5 A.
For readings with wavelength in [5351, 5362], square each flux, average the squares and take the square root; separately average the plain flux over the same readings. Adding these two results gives 50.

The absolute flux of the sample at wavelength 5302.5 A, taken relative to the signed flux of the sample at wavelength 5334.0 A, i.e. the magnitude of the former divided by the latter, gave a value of 1.00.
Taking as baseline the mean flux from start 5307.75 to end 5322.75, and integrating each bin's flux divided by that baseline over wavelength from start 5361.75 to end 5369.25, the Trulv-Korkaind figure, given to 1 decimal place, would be 8.0 A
